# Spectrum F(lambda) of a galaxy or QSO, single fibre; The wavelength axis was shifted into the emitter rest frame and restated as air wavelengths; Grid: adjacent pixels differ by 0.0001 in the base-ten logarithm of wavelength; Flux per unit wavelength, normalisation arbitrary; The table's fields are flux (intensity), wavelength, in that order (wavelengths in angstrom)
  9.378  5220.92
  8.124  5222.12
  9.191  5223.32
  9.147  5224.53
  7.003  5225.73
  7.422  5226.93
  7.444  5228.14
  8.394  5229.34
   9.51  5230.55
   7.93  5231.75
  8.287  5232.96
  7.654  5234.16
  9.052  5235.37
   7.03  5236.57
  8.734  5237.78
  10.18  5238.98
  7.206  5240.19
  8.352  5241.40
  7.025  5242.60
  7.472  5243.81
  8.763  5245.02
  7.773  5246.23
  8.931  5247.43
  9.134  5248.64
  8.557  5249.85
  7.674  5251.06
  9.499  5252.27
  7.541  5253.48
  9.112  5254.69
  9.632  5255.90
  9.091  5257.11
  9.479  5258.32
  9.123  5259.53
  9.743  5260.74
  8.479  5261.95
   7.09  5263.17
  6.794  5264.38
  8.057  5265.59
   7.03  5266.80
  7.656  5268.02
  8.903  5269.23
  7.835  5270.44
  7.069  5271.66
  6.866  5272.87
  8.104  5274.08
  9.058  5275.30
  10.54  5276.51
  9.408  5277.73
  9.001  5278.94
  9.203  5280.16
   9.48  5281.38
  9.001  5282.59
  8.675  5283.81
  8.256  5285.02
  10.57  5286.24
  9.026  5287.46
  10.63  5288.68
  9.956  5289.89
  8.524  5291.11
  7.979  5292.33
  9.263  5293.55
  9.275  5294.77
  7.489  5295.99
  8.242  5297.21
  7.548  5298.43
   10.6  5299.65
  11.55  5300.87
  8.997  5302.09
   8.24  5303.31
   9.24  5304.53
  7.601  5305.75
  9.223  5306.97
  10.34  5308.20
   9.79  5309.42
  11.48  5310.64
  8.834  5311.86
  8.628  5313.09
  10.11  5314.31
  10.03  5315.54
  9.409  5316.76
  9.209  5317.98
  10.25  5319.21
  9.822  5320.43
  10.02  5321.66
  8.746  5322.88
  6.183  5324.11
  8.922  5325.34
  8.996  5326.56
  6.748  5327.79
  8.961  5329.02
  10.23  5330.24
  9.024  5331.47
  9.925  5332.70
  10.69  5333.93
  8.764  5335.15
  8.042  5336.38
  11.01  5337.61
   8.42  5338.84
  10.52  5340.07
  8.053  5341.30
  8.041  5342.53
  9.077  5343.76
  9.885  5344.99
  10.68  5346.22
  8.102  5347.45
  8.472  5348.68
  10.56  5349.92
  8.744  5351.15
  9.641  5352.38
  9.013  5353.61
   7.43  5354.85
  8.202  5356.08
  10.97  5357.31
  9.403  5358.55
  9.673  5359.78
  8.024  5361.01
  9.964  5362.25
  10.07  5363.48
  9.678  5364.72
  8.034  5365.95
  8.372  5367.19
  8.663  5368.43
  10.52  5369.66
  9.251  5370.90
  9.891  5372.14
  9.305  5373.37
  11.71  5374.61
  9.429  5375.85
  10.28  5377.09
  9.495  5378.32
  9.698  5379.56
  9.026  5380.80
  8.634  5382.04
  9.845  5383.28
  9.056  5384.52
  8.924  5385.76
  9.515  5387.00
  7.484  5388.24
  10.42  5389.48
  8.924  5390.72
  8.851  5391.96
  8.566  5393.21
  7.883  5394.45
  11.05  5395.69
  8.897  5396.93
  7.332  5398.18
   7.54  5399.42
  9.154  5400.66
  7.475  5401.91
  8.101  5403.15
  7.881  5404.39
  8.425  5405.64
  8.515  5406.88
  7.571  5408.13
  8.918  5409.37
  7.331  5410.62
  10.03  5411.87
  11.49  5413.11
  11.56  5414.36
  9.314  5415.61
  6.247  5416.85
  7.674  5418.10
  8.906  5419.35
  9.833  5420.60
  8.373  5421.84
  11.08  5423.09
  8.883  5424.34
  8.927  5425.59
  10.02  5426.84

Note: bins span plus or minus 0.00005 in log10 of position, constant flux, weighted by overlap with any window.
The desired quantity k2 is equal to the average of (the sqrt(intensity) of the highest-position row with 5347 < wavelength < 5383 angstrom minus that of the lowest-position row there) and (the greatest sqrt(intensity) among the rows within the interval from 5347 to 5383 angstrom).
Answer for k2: 1.76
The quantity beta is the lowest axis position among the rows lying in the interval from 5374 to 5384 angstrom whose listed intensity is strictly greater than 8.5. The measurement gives 5374.61 angstrom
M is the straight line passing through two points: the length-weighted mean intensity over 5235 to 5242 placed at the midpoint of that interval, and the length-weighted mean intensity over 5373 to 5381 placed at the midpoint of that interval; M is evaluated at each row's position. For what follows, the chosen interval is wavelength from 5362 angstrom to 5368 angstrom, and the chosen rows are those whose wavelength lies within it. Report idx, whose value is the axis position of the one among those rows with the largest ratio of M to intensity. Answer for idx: 5365.95 angstrom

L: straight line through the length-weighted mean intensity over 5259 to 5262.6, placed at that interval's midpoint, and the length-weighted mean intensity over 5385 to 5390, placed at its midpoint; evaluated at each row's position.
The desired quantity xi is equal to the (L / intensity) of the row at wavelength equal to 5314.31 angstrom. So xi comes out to 0.90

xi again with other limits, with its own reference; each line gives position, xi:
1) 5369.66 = 0.86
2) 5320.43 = 0.92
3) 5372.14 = 0.92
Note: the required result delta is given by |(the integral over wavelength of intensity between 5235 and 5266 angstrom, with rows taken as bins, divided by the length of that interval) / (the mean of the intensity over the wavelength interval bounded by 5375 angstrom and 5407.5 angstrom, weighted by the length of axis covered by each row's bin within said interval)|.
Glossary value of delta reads 0.95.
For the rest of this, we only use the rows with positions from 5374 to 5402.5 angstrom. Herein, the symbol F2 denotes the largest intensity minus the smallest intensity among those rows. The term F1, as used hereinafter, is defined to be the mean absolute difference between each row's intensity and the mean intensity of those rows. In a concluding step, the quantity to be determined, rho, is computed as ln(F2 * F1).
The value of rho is 1.30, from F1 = 0.839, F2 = 4.4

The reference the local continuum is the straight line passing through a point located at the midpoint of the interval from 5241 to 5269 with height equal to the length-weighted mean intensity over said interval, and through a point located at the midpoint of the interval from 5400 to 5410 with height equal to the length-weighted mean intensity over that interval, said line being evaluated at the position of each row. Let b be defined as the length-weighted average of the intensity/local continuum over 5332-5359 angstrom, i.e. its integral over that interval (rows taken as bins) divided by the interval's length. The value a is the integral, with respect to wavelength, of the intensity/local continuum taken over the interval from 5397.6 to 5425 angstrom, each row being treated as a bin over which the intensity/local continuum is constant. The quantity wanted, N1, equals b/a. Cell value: 0.0385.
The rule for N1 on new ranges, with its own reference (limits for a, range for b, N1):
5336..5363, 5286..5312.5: 0.0372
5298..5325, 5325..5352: 0.0364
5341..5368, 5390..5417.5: 0.0355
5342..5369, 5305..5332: 0.0373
